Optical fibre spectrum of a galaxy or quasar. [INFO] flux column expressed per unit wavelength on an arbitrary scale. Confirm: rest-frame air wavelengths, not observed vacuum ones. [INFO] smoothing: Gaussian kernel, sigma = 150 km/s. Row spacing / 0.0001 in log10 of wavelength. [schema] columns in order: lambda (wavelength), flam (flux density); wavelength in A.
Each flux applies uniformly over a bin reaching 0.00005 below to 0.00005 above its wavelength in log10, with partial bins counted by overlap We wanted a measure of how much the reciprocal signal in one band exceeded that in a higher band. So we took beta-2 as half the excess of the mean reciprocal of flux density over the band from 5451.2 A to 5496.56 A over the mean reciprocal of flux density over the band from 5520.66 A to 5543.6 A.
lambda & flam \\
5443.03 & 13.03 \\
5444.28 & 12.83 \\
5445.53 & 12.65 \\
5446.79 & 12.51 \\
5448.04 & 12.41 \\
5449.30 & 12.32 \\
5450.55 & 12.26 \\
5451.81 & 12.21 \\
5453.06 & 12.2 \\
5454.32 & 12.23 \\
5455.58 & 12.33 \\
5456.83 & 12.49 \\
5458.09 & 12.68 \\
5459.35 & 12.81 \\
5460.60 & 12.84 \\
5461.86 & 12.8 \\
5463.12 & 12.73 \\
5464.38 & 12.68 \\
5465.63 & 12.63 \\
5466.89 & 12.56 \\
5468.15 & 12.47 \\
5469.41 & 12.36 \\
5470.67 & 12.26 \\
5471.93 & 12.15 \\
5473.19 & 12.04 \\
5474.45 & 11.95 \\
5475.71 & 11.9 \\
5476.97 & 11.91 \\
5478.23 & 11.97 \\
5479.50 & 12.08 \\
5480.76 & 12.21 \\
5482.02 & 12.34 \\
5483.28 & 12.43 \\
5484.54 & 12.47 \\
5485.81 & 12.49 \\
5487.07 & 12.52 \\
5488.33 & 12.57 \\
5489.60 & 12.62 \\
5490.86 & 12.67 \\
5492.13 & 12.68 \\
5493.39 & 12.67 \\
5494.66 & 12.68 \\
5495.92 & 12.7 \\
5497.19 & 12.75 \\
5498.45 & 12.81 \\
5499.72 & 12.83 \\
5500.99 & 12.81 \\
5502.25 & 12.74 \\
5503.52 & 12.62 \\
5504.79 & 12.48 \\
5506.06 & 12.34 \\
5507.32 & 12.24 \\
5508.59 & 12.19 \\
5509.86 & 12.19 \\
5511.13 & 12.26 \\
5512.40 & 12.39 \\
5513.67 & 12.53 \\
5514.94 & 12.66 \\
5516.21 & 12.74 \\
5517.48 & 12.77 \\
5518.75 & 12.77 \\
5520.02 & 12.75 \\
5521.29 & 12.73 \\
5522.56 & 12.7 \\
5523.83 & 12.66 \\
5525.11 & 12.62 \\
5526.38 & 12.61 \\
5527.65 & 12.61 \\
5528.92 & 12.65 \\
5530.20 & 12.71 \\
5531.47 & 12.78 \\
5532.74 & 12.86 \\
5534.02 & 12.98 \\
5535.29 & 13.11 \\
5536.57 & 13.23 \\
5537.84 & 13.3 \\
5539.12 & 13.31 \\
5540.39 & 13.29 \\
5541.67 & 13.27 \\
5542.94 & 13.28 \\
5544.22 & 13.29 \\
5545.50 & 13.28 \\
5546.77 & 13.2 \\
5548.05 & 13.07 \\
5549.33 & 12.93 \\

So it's 0.0016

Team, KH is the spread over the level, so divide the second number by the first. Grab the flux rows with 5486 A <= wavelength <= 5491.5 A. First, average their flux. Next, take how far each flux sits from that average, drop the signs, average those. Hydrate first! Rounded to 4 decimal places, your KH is 0.0040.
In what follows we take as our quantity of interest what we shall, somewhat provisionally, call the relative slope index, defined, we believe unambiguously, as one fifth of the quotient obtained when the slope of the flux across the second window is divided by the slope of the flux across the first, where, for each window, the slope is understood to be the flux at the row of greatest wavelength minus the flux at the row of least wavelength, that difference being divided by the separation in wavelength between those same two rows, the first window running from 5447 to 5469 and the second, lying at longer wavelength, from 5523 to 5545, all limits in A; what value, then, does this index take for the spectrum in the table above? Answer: 2.1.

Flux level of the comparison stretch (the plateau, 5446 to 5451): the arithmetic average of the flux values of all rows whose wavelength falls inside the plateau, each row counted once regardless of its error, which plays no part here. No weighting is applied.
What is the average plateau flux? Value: 12.38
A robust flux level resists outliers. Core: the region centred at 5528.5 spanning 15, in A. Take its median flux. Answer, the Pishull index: 12.7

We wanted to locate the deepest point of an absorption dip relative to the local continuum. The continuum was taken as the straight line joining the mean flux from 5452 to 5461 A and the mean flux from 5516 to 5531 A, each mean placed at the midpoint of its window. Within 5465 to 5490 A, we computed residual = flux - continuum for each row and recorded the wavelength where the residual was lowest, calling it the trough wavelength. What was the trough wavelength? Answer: 5475.71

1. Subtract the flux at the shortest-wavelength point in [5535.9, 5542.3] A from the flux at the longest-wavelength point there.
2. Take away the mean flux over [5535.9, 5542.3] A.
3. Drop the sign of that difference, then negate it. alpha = -13.2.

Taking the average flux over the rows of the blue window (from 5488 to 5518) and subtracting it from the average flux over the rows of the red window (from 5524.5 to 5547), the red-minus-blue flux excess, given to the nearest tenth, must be 0.4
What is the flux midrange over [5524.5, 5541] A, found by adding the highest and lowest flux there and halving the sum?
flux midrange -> 13.0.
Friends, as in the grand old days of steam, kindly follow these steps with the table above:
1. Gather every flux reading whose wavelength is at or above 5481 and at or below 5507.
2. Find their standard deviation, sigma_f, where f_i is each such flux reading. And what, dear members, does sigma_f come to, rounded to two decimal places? 0.15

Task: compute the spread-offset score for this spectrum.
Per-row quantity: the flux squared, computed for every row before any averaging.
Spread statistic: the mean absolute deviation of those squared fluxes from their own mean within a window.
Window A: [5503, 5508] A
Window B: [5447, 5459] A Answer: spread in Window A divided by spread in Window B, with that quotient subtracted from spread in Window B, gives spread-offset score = 1.9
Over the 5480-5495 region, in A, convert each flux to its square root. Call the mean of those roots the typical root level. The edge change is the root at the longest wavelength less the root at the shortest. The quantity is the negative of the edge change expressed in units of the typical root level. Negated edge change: -0.019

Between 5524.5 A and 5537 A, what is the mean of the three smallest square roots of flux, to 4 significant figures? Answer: 3.552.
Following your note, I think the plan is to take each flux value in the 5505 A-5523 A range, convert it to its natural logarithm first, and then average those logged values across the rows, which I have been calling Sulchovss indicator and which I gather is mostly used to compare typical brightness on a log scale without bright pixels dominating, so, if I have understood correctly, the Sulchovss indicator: 2.53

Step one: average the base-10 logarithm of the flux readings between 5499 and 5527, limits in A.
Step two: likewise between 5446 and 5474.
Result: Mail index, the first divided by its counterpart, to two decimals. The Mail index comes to 1.00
